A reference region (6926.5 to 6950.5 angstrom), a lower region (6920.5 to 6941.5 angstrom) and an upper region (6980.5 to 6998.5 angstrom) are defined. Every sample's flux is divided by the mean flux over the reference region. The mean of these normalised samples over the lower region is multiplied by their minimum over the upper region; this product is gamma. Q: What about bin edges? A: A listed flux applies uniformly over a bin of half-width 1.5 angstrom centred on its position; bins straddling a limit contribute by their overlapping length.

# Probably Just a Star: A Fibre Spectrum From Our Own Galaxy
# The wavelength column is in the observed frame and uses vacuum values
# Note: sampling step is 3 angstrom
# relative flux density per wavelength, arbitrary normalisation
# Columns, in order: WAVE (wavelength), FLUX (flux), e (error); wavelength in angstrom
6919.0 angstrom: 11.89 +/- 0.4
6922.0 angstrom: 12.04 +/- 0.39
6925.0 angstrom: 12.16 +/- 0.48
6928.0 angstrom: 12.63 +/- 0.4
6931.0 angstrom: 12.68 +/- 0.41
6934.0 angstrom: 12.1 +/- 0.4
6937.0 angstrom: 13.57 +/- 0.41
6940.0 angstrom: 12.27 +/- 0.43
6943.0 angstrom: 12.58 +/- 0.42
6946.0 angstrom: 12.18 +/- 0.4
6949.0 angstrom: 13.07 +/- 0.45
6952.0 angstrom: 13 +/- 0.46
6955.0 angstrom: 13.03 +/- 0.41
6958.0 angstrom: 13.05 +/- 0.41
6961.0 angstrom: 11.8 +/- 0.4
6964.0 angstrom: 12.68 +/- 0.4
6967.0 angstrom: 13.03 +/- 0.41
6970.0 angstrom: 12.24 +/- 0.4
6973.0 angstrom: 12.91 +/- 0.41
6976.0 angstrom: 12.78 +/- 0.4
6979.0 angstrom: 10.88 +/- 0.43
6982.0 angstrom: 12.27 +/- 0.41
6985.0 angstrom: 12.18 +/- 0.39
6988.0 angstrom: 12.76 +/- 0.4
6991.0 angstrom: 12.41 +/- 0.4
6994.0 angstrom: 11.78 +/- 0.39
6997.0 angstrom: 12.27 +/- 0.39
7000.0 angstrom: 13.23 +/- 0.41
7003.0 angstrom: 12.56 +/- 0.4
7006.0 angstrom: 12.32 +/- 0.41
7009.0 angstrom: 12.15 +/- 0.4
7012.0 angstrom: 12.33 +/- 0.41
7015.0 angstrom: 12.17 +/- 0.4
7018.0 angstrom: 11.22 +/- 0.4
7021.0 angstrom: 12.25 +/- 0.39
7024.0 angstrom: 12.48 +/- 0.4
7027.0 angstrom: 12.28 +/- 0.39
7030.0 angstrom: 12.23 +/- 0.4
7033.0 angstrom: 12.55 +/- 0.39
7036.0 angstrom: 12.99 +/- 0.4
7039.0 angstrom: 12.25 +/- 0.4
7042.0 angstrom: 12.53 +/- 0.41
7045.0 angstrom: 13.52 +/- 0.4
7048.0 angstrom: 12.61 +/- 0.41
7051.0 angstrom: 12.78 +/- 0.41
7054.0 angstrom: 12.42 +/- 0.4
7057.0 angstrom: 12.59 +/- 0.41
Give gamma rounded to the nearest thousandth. 0.922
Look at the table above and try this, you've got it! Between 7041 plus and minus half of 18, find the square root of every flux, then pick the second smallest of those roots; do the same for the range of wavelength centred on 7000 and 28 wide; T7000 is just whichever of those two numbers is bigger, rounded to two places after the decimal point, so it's 3.54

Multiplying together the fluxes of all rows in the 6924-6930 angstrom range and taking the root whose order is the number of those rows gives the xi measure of 12.4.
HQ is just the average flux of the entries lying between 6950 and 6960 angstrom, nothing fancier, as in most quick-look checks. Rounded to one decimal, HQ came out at 13.0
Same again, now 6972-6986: 12.2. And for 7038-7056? 12.7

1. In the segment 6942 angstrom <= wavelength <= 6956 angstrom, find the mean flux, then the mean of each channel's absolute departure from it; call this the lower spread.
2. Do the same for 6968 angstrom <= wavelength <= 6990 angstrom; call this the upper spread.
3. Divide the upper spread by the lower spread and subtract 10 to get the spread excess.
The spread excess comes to -8.56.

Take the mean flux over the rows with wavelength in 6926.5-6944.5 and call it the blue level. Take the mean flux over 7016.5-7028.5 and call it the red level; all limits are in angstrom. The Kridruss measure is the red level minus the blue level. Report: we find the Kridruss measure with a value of -0.6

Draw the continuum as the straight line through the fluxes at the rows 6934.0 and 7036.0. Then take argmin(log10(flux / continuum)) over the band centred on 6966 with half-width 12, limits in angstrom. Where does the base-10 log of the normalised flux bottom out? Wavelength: 6961.0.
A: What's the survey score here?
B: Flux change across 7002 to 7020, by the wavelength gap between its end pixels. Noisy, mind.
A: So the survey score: -0.09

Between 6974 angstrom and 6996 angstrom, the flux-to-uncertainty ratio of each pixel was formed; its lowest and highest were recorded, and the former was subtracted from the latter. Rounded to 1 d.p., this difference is 6.6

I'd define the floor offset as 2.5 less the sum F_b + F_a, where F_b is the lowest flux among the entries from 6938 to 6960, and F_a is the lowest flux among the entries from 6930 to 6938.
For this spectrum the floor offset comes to -21.8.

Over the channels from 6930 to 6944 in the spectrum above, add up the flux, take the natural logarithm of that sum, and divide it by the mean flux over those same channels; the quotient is 0.328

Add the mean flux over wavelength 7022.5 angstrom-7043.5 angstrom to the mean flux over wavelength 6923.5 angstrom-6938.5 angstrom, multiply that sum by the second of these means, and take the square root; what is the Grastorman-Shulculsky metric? 17.8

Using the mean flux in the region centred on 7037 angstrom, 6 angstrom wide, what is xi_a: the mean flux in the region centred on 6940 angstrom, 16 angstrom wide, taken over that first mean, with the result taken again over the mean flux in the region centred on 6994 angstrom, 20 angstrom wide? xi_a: 0.080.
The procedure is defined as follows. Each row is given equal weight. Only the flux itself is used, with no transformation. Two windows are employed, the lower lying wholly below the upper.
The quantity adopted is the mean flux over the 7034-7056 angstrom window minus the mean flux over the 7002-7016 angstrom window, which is 0.42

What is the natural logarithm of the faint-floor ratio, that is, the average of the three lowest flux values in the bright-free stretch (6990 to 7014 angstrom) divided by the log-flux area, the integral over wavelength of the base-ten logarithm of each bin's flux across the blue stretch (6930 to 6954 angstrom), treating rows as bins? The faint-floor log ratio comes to -0.786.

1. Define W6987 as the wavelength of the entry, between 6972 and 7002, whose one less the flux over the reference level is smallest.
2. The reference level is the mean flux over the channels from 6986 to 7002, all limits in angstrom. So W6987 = 7000.0 angstrom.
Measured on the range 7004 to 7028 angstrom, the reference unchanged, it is 7024.0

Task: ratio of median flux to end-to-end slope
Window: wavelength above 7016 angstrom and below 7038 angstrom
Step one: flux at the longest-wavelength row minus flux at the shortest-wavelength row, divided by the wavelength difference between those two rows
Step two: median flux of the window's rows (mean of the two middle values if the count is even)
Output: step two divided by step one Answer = 125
